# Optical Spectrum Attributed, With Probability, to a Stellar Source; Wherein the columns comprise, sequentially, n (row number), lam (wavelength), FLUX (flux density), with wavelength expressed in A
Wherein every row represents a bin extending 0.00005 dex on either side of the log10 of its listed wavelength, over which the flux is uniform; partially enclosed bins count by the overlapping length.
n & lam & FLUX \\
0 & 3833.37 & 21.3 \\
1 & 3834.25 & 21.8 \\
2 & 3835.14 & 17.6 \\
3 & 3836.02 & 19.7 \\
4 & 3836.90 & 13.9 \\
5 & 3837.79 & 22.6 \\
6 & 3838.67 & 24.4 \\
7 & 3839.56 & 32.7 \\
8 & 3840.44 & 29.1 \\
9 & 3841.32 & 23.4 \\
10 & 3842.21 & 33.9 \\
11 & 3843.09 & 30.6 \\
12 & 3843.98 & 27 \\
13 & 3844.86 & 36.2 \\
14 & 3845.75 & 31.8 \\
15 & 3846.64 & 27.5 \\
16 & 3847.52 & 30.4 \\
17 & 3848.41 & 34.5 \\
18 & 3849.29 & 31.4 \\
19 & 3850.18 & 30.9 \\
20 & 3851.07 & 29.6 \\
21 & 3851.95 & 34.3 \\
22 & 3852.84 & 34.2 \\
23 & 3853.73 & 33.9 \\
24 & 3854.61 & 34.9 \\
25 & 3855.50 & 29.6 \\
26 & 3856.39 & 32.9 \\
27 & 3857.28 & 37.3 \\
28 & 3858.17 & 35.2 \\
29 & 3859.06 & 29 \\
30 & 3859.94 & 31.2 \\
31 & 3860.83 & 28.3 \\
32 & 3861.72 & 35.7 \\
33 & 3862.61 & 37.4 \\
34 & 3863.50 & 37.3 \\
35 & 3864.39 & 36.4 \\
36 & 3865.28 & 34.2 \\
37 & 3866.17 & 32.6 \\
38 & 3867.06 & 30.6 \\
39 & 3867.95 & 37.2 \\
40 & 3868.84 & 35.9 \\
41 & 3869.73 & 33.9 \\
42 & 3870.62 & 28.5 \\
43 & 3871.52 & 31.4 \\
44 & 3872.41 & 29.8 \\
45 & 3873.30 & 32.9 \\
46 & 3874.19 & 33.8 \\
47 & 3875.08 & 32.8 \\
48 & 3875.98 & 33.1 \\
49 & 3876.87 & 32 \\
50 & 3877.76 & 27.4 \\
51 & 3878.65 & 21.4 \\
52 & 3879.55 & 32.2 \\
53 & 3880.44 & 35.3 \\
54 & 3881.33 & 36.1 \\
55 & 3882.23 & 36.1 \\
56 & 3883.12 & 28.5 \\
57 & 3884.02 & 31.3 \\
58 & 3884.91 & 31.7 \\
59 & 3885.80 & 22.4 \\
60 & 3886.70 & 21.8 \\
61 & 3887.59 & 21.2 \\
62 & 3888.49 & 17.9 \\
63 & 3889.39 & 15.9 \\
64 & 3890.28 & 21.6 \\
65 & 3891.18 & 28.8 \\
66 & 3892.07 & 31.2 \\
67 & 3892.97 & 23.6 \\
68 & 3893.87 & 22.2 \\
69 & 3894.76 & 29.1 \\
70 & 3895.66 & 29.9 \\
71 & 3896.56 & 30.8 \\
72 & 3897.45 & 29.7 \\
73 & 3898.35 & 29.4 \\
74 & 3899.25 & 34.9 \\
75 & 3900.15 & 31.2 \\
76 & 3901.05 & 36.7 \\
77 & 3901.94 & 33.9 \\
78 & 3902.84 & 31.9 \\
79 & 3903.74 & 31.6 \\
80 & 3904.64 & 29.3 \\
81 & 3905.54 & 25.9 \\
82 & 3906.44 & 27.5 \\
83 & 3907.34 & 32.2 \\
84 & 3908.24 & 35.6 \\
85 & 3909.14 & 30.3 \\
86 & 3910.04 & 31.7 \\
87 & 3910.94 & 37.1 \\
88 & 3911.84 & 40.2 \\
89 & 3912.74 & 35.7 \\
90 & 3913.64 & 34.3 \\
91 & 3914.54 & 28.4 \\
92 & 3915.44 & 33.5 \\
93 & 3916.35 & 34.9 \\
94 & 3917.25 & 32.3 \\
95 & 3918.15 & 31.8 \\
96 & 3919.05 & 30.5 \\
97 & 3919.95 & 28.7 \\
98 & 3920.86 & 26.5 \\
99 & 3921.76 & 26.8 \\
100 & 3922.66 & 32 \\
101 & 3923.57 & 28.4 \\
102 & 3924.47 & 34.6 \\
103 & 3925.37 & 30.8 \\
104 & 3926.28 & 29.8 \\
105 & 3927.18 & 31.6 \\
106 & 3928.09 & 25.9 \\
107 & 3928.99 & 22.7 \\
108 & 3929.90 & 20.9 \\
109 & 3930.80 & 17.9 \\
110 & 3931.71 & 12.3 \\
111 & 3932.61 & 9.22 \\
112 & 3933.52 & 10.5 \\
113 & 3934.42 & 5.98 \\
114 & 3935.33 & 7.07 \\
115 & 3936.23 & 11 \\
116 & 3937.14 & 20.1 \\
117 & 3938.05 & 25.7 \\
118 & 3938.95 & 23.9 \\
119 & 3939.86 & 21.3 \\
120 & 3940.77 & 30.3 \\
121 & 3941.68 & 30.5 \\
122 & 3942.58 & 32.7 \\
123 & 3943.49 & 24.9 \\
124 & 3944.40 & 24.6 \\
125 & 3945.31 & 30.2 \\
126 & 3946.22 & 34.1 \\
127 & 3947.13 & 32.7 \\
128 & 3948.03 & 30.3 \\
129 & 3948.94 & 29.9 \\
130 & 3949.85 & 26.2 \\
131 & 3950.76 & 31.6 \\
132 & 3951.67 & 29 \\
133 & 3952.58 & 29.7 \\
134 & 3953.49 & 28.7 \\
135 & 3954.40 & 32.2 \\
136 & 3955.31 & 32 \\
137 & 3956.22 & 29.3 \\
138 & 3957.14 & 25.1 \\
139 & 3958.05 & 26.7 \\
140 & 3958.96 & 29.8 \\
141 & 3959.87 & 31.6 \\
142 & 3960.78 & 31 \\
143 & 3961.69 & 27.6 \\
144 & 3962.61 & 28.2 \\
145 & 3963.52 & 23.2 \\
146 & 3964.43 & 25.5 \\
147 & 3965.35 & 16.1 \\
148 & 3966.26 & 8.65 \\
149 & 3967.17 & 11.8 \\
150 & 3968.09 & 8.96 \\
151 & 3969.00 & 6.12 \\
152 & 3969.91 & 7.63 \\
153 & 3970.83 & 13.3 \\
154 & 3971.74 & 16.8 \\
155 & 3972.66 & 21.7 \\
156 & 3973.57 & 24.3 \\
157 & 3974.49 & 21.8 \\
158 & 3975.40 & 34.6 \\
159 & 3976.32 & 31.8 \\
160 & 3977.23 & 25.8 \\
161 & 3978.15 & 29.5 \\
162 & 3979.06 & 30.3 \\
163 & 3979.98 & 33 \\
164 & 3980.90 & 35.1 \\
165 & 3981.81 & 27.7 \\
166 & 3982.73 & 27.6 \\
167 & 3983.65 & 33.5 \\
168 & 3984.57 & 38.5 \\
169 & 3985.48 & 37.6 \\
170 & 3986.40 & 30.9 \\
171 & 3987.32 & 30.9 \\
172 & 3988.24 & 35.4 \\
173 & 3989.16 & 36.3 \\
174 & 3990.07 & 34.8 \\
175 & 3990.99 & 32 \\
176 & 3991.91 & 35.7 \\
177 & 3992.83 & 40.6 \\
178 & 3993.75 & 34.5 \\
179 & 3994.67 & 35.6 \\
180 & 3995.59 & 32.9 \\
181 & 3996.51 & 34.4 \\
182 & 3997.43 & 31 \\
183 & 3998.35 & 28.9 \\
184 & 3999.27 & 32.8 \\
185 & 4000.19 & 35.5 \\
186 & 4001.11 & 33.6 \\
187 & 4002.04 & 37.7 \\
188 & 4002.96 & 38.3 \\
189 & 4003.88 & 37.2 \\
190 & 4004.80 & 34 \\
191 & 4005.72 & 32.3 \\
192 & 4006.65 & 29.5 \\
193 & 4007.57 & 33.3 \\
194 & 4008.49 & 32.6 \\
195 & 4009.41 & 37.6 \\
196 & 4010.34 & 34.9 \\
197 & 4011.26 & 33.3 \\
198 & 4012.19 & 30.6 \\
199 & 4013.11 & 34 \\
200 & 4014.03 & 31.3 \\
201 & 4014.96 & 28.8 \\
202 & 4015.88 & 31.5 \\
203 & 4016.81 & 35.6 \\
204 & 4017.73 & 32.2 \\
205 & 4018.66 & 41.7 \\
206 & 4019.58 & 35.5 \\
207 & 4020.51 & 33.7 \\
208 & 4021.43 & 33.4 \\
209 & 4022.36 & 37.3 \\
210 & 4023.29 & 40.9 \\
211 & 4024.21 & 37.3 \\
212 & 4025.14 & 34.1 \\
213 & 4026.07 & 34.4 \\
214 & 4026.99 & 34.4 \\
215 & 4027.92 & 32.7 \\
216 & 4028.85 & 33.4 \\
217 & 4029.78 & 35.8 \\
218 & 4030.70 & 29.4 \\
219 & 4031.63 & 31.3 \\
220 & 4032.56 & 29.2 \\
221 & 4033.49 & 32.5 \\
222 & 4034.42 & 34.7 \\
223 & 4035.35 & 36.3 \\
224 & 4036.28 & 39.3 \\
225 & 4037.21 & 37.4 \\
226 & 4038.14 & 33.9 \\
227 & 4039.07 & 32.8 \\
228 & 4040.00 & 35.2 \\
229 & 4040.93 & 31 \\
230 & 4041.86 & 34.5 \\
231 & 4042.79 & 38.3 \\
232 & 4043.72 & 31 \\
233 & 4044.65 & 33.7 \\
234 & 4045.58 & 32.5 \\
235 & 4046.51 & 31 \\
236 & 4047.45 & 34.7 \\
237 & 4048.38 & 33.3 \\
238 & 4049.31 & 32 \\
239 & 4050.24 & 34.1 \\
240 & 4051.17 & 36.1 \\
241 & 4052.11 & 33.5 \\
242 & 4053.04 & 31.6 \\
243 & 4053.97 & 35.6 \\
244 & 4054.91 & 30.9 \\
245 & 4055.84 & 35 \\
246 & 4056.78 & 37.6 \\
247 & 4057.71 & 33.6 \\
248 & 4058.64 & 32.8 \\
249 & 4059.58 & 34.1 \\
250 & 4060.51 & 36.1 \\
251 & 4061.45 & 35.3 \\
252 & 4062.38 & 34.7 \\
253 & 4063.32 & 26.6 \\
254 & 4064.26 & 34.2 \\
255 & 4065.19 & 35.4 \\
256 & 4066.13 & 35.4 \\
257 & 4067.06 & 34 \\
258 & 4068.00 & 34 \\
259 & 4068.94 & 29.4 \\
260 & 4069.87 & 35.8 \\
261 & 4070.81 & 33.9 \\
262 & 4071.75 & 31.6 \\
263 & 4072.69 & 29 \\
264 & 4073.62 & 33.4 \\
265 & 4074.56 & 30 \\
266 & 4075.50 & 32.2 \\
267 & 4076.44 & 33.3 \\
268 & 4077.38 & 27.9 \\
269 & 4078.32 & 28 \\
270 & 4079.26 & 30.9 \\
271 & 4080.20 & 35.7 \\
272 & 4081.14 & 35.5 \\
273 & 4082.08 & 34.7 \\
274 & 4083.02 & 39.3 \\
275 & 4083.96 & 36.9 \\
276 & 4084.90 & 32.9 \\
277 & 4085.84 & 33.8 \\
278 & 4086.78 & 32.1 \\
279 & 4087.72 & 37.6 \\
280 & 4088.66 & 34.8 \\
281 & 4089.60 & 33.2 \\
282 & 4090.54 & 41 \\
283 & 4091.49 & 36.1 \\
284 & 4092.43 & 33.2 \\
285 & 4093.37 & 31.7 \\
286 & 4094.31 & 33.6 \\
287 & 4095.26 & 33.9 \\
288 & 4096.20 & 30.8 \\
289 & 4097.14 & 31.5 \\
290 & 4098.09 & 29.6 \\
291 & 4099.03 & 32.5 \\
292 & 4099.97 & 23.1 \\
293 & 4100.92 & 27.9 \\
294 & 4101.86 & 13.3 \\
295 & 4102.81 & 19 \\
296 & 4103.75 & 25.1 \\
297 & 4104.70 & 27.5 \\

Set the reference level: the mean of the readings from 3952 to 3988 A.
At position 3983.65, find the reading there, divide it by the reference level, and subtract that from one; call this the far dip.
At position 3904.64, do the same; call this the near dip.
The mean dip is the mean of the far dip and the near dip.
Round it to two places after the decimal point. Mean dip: -0.22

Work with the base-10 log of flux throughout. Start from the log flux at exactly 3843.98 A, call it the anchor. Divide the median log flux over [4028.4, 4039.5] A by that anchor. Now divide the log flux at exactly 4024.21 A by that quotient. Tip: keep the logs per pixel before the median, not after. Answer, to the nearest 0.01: 1.47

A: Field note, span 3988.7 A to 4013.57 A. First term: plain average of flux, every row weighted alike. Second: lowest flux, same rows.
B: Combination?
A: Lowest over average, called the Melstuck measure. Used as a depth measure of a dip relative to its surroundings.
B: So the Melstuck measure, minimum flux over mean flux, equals 0.84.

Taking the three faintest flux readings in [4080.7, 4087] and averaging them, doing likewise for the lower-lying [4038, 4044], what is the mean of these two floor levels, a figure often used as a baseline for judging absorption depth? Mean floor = 32.3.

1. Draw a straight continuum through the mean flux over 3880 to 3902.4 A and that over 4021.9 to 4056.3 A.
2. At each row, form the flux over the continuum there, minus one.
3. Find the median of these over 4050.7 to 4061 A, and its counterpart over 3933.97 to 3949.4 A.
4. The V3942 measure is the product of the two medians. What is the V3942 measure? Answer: 0.003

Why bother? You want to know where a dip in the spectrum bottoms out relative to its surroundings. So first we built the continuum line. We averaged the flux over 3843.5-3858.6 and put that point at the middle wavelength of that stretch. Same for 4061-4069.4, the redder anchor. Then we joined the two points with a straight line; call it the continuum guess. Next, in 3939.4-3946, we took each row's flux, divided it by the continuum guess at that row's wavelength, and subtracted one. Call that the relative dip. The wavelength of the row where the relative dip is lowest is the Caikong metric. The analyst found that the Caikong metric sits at 3939.86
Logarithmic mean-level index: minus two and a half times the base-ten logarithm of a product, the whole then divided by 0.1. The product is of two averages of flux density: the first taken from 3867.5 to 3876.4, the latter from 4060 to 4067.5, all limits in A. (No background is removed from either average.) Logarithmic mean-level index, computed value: -76.2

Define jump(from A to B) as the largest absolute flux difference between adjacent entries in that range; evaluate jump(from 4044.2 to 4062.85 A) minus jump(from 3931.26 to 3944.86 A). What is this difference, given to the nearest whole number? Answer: -4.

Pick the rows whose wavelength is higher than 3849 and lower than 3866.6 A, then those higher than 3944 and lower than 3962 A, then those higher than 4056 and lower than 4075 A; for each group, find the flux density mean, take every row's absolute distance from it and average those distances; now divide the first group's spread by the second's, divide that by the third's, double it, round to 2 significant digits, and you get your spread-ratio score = 1.2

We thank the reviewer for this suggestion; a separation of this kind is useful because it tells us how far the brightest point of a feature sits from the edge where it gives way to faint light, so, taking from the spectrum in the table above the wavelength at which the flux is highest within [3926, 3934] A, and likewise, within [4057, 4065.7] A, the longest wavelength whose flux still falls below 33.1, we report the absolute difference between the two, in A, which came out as 136.1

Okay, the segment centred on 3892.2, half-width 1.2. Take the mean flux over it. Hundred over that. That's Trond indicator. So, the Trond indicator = 3.59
